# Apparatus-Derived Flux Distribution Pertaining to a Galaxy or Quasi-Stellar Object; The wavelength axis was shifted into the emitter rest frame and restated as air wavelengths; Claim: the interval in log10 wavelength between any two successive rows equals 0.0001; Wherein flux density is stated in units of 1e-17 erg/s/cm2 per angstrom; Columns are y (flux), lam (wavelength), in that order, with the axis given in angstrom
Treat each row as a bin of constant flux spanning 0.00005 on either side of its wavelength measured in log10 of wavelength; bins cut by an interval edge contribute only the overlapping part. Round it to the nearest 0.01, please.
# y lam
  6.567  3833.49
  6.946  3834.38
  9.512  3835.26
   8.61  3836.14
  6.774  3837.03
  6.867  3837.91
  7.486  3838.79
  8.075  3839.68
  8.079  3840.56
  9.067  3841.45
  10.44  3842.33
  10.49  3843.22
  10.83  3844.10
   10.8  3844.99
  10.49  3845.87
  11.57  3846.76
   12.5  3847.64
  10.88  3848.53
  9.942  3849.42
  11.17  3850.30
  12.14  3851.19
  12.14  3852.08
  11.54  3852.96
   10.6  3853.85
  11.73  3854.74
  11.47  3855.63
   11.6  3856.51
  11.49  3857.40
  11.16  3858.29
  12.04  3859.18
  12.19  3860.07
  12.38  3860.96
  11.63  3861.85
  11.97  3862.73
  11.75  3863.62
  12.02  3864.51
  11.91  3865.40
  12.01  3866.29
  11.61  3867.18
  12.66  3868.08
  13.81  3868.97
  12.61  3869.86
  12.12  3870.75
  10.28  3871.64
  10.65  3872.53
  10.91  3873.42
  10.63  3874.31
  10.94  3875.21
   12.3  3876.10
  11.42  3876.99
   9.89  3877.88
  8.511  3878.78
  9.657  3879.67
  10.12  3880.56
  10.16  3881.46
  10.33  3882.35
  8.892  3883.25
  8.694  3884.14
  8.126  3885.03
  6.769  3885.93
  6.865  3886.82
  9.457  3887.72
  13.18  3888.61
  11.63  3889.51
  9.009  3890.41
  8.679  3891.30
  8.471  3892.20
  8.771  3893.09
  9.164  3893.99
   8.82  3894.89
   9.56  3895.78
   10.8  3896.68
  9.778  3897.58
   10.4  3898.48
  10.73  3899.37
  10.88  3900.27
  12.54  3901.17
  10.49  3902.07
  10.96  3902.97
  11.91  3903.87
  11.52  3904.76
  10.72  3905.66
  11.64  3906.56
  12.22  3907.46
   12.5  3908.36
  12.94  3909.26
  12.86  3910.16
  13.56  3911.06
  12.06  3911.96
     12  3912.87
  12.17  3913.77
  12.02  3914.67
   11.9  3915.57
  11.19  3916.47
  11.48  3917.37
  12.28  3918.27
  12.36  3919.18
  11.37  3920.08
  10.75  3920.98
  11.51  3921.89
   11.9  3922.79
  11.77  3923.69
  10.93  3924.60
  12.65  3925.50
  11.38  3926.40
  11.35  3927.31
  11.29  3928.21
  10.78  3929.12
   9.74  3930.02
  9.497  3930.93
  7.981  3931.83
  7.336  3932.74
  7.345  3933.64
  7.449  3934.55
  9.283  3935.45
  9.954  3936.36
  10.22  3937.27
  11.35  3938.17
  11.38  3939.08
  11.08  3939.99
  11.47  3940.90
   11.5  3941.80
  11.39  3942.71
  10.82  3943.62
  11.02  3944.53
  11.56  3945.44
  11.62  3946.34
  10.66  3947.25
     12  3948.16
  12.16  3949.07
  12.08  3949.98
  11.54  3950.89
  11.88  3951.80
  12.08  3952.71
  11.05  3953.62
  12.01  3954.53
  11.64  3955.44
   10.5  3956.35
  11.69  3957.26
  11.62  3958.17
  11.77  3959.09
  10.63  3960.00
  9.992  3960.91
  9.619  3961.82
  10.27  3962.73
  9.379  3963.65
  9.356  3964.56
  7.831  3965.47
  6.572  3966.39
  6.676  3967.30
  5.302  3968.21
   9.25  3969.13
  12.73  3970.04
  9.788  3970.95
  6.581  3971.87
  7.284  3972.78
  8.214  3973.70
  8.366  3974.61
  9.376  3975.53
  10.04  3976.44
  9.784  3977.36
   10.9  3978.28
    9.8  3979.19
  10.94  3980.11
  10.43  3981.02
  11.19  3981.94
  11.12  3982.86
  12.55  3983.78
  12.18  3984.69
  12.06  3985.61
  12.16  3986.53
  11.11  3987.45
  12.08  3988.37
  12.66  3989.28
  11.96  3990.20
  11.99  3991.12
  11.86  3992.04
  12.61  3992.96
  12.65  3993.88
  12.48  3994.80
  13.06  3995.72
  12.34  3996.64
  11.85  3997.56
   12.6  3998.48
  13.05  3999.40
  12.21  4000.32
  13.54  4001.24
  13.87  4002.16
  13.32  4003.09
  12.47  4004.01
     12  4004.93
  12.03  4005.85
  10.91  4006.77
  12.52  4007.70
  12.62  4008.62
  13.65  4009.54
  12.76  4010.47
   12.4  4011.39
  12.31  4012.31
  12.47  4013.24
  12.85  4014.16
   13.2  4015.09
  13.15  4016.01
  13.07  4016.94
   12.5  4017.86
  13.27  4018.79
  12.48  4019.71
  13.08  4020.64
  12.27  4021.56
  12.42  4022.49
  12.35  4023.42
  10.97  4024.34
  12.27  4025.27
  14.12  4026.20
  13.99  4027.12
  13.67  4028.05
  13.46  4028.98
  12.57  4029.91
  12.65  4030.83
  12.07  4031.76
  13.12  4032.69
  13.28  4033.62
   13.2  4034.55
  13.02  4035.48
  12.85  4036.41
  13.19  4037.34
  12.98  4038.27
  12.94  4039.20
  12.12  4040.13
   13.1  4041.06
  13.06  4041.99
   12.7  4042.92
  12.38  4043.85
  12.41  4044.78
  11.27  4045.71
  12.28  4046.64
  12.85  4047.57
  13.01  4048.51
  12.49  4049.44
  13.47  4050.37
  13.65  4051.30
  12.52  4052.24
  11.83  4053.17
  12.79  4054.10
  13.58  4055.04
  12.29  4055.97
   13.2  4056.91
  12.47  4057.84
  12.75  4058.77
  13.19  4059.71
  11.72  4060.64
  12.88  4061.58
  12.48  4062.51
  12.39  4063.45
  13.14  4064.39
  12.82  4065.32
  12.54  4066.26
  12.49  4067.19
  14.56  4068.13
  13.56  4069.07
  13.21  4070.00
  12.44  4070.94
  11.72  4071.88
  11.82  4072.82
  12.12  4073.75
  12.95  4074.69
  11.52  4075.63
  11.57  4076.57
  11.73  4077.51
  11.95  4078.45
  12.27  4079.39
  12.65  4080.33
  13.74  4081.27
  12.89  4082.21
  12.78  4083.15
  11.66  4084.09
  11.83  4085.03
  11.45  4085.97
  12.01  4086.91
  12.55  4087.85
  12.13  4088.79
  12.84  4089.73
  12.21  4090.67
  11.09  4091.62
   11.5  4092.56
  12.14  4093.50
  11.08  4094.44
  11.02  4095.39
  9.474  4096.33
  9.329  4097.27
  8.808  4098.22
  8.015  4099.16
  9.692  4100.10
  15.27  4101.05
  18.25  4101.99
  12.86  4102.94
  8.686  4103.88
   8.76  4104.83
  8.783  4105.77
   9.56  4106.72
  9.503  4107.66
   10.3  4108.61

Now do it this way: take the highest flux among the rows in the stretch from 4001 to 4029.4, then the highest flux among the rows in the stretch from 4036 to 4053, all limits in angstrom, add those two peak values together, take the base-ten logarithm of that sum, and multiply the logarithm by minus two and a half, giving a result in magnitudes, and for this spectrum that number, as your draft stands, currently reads -3.61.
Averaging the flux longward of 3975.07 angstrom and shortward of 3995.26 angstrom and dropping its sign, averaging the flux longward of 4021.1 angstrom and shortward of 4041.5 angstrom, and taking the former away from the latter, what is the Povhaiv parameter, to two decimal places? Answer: 1.39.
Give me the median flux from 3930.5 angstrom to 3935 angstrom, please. 7.4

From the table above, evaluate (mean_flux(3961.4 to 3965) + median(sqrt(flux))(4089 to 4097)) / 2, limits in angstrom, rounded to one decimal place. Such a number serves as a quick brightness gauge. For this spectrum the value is 6.5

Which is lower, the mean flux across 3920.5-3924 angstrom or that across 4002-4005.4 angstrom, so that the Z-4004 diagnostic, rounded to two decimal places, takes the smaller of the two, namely 11.48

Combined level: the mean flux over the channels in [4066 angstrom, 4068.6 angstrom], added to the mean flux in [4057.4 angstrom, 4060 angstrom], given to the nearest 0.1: 26.0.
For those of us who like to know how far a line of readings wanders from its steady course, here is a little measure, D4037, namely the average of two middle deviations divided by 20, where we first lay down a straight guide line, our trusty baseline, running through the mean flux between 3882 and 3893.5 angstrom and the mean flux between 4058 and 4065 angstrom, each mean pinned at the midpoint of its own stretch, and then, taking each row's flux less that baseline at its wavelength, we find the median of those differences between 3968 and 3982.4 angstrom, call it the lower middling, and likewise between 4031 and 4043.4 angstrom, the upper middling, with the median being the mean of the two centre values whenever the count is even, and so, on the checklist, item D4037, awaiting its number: -0.01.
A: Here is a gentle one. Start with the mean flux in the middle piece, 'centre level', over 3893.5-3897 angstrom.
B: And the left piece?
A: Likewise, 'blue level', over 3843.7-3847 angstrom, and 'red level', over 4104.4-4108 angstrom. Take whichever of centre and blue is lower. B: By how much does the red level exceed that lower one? -0.4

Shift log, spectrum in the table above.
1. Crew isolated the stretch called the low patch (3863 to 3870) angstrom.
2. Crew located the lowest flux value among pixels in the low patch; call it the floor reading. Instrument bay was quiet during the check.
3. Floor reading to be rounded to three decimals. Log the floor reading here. 11.610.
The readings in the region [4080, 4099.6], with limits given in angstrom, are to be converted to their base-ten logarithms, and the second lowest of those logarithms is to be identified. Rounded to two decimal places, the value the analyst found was 0.94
